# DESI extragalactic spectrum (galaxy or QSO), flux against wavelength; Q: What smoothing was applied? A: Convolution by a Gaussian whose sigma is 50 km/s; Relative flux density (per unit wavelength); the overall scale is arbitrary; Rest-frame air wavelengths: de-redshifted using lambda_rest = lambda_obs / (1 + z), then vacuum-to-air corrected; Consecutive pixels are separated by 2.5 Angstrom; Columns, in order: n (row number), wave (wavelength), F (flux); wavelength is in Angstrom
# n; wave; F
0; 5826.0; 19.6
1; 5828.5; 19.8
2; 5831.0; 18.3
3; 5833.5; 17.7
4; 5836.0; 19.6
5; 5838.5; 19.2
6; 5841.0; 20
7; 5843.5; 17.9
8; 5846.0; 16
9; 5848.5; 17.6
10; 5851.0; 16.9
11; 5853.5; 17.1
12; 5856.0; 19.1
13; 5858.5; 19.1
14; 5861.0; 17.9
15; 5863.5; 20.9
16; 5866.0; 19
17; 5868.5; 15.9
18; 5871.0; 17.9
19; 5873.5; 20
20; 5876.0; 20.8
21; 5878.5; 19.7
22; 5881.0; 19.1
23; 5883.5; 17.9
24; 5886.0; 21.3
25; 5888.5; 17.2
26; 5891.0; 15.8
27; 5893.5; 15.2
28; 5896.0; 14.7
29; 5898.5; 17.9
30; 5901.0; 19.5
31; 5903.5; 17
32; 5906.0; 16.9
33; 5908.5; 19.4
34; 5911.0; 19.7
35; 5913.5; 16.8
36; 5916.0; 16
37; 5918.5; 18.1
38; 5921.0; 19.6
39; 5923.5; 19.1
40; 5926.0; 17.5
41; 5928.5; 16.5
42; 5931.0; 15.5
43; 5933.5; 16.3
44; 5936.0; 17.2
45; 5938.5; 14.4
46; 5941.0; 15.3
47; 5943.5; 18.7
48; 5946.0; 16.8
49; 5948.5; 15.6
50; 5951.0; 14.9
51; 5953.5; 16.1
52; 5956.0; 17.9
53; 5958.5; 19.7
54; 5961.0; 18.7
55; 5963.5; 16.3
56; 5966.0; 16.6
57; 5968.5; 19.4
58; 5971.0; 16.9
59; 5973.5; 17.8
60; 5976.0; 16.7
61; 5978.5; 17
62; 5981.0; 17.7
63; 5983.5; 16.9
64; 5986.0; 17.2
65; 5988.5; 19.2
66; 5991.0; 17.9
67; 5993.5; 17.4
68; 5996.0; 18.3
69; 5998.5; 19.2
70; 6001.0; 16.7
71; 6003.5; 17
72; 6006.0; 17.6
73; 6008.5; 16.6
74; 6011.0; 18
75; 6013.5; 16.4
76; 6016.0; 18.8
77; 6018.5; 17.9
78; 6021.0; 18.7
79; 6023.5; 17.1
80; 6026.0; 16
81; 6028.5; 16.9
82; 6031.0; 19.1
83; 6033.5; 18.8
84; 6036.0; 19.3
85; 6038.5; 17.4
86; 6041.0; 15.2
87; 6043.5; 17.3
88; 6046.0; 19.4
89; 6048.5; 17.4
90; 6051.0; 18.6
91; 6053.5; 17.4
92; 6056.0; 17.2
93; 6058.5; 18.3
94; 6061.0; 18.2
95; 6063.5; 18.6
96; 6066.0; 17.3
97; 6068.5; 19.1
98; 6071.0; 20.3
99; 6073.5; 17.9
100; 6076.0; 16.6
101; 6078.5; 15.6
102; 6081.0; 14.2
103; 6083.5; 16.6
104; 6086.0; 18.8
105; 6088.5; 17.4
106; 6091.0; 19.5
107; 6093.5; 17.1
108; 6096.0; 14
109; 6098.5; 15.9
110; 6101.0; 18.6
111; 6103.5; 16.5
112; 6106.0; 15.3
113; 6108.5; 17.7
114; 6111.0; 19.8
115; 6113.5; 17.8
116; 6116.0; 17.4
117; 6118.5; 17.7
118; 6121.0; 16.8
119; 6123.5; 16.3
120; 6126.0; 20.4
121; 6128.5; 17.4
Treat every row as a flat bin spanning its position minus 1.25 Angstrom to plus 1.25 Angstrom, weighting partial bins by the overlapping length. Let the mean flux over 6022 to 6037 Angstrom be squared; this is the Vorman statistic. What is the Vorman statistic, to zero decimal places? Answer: 319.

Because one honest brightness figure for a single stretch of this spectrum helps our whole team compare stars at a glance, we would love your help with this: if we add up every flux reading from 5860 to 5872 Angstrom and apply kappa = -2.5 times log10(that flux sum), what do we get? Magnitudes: -4.90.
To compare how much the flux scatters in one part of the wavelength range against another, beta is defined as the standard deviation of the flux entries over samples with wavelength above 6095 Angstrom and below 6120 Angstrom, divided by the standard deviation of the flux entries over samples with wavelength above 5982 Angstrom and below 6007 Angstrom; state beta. 1.86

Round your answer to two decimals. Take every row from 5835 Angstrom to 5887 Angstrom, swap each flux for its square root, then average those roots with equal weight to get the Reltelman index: 4.32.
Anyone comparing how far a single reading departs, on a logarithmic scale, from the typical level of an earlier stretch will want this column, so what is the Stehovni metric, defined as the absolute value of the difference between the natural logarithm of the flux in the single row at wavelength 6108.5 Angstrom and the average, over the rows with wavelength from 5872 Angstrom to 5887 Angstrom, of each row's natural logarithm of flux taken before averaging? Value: 0.11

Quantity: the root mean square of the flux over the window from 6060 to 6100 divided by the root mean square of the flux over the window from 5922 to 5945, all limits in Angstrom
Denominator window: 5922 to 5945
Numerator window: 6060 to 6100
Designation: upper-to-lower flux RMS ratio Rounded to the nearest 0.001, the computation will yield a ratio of 1.037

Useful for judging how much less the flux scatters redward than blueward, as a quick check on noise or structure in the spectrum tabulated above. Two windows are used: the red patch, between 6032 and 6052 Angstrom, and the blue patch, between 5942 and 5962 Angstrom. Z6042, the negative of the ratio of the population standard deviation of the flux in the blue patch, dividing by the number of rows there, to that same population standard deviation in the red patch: -1.2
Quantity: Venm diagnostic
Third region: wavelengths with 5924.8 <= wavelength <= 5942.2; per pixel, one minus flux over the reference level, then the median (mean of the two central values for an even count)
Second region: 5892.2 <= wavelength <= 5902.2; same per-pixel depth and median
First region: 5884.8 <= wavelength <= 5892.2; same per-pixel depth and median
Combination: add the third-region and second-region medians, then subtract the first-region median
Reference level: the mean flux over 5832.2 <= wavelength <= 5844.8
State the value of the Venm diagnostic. 0.17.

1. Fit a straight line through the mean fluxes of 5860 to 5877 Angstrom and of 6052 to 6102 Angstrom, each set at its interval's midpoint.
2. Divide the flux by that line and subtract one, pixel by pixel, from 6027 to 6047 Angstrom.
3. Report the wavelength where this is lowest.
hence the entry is 6041.0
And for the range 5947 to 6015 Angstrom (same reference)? 5951.0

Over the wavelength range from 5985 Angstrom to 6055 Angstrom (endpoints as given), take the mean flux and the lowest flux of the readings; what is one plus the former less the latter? 3.5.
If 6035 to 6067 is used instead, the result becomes 3.6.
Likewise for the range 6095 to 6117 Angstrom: 4.0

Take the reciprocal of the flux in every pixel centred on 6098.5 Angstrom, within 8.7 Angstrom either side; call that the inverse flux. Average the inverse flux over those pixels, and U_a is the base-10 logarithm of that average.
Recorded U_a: -1.218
